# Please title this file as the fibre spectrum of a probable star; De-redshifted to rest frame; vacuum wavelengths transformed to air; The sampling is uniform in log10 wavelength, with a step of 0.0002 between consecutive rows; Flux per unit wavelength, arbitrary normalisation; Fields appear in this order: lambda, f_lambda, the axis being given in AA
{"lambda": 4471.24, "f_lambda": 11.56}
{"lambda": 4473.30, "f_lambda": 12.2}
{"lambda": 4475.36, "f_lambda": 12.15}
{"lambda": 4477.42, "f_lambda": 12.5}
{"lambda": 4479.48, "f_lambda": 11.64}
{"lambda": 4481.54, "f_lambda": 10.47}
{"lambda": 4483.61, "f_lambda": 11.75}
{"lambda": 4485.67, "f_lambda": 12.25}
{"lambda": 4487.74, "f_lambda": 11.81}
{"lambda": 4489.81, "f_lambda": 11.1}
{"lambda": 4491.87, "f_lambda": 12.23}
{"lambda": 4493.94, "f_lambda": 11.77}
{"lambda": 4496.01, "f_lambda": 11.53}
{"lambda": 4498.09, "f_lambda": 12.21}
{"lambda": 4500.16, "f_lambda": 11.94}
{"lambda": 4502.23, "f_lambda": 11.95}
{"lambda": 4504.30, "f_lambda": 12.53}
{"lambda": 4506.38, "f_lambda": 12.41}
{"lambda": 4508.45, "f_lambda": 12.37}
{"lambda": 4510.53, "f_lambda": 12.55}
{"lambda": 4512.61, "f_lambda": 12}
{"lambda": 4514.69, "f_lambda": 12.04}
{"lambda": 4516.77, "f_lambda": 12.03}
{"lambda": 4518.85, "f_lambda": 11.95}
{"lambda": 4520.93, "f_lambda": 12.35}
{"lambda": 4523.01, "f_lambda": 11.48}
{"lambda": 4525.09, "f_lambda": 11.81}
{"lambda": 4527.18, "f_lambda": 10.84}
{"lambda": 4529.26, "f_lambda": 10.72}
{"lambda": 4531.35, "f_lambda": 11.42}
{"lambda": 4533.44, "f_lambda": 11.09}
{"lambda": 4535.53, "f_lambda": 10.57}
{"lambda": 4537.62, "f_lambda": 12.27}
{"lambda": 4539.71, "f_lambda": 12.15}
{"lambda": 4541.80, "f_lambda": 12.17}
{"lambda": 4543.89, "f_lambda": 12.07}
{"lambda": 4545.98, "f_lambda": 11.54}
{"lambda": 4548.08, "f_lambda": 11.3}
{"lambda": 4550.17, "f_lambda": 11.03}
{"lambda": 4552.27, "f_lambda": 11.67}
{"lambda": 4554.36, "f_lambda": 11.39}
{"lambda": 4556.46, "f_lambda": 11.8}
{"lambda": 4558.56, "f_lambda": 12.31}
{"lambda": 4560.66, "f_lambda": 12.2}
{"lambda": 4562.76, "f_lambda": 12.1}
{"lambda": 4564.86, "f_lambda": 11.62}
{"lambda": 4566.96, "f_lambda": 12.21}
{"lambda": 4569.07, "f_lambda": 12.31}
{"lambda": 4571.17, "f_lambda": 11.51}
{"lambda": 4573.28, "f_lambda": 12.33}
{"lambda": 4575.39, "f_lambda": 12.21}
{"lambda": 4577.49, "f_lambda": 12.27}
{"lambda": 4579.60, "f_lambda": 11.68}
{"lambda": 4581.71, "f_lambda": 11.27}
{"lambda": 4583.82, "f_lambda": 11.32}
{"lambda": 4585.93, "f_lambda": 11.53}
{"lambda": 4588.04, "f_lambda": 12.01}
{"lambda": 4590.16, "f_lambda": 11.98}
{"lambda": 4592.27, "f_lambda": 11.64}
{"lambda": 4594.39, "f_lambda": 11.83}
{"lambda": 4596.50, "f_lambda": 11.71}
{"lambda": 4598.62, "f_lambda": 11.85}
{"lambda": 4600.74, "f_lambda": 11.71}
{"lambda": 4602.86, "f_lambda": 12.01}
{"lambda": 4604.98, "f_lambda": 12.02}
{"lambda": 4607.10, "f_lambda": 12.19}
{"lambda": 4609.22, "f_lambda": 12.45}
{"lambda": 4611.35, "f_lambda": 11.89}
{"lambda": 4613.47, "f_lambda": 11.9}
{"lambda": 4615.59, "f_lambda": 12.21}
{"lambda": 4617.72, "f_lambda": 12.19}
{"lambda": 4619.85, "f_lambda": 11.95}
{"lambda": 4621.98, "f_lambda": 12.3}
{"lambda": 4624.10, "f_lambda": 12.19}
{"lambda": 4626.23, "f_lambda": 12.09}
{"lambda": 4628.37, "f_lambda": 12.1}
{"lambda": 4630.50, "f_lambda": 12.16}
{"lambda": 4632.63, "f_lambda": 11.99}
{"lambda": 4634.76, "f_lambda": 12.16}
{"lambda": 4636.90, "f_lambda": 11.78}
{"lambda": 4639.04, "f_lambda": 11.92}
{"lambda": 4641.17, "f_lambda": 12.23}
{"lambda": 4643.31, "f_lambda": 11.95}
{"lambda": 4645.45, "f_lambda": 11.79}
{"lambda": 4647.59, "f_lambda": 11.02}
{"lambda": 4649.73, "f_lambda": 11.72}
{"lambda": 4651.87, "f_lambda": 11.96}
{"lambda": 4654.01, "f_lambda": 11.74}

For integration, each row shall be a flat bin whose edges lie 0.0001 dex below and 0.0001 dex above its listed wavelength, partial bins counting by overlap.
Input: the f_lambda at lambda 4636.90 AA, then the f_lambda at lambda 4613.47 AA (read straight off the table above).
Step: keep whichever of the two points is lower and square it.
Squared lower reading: 139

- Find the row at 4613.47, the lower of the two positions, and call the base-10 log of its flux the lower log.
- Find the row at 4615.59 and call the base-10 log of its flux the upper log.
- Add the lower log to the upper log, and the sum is 2.16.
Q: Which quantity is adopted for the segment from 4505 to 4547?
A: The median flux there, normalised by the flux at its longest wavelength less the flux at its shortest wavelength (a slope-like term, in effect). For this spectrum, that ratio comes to -14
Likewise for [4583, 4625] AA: 14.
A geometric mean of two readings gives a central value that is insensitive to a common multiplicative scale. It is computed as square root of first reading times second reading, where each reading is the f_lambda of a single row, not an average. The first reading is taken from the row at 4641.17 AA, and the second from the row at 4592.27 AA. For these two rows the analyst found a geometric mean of 11.9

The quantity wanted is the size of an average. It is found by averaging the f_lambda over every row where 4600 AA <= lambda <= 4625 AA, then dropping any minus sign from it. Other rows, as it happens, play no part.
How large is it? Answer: 12.1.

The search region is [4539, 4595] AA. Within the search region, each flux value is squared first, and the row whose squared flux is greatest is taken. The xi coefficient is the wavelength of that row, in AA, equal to 4573.28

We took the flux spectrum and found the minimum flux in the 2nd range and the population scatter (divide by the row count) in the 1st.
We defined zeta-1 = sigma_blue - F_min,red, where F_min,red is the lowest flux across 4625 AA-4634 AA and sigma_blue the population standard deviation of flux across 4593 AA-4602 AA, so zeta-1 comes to -11.9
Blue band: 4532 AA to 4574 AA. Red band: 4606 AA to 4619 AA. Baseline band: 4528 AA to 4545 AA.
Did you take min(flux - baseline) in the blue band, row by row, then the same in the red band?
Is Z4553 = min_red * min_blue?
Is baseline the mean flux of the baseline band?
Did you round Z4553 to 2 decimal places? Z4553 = -0.33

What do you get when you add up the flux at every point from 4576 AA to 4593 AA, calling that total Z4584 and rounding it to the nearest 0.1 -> 93.7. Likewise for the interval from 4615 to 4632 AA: 97.2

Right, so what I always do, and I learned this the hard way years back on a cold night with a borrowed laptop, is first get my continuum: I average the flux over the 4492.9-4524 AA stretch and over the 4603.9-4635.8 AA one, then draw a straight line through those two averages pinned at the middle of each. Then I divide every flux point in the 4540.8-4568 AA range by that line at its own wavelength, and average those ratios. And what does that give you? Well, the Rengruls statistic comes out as 0.98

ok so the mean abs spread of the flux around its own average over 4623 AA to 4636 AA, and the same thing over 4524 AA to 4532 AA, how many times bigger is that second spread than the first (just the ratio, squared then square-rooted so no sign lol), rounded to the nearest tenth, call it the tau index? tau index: 7.6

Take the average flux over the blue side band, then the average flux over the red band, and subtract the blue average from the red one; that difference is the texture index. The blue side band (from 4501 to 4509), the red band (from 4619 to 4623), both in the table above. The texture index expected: -0.19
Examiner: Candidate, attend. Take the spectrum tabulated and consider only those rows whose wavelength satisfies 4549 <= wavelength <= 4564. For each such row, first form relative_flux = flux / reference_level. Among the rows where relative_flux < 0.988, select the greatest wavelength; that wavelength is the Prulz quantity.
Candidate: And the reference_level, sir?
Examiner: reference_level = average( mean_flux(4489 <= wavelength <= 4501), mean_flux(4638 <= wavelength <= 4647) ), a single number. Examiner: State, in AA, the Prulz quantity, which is 4554.36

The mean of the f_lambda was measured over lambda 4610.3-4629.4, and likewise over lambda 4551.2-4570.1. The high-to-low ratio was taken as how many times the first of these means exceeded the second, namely 1.01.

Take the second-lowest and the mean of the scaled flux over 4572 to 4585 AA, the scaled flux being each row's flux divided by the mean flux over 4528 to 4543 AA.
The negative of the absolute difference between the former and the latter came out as -0.05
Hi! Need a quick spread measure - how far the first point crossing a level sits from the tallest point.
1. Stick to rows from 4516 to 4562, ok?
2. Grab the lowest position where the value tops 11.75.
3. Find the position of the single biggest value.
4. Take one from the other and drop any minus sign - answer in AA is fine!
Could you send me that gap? 4.2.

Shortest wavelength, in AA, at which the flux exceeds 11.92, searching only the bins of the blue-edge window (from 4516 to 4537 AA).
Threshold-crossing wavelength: 4516.77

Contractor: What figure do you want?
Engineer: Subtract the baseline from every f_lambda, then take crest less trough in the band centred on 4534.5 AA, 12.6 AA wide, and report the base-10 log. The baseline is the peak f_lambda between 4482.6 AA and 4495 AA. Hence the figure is 0.23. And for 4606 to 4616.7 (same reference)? -0.25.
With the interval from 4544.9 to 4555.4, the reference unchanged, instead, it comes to -0.19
